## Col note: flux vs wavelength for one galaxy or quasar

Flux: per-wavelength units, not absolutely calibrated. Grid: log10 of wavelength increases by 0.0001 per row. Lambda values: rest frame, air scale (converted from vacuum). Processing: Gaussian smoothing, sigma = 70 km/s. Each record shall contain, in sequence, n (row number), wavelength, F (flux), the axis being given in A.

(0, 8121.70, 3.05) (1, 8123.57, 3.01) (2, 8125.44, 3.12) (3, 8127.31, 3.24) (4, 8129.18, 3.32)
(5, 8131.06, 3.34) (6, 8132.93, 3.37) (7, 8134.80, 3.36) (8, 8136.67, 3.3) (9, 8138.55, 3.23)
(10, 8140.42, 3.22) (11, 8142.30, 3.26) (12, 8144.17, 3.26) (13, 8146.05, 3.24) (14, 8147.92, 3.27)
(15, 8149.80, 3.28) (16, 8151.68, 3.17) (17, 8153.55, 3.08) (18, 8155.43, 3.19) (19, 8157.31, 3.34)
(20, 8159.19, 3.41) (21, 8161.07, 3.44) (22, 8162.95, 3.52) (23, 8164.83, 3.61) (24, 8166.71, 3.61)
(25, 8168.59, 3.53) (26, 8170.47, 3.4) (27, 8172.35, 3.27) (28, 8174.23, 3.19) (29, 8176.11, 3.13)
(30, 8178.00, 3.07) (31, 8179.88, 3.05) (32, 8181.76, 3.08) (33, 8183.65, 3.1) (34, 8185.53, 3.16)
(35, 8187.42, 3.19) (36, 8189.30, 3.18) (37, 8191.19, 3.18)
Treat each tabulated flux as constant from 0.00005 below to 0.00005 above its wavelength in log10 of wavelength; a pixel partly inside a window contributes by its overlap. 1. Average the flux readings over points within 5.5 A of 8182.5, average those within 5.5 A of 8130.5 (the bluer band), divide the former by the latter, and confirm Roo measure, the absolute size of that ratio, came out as 0.94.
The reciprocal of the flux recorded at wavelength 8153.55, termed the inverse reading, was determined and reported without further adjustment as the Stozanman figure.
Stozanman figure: 0.325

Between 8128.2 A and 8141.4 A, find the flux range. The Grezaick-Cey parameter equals 0.15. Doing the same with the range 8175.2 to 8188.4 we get 0.14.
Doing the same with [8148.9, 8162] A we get 0.36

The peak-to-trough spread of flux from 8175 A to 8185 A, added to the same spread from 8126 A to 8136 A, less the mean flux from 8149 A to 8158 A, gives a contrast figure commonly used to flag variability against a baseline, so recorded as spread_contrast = -3.00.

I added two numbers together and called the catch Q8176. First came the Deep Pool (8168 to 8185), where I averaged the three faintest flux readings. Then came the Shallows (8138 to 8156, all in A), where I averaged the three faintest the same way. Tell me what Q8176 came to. 6.21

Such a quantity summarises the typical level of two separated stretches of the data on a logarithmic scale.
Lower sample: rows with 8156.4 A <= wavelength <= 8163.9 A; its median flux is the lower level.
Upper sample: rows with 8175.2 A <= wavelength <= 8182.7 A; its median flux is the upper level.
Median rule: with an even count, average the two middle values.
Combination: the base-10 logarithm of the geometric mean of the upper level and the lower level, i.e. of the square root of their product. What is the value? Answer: 0.511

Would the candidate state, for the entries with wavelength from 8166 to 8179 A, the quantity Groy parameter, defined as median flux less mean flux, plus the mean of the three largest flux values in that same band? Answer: 3.47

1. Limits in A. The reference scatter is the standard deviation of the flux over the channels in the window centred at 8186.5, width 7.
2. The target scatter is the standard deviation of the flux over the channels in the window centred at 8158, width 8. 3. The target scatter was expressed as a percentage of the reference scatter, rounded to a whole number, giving 277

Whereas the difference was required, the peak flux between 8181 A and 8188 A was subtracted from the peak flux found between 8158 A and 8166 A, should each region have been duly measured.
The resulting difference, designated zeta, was 0.4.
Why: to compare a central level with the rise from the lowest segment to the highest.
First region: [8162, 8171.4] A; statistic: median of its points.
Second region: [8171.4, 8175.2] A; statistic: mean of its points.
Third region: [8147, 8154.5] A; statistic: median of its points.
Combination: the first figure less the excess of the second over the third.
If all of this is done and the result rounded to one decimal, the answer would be 3.5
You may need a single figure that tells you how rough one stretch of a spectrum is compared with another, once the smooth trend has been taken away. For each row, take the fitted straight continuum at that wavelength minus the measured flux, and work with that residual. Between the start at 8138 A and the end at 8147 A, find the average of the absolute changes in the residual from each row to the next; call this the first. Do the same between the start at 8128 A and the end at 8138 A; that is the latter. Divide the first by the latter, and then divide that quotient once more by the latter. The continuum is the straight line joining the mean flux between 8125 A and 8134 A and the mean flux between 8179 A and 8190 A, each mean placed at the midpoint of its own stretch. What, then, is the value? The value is 19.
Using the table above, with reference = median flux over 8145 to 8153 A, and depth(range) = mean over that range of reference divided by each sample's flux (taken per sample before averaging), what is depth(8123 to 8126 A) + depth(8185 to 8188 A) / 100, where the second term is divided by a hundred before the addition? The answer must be 1.07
